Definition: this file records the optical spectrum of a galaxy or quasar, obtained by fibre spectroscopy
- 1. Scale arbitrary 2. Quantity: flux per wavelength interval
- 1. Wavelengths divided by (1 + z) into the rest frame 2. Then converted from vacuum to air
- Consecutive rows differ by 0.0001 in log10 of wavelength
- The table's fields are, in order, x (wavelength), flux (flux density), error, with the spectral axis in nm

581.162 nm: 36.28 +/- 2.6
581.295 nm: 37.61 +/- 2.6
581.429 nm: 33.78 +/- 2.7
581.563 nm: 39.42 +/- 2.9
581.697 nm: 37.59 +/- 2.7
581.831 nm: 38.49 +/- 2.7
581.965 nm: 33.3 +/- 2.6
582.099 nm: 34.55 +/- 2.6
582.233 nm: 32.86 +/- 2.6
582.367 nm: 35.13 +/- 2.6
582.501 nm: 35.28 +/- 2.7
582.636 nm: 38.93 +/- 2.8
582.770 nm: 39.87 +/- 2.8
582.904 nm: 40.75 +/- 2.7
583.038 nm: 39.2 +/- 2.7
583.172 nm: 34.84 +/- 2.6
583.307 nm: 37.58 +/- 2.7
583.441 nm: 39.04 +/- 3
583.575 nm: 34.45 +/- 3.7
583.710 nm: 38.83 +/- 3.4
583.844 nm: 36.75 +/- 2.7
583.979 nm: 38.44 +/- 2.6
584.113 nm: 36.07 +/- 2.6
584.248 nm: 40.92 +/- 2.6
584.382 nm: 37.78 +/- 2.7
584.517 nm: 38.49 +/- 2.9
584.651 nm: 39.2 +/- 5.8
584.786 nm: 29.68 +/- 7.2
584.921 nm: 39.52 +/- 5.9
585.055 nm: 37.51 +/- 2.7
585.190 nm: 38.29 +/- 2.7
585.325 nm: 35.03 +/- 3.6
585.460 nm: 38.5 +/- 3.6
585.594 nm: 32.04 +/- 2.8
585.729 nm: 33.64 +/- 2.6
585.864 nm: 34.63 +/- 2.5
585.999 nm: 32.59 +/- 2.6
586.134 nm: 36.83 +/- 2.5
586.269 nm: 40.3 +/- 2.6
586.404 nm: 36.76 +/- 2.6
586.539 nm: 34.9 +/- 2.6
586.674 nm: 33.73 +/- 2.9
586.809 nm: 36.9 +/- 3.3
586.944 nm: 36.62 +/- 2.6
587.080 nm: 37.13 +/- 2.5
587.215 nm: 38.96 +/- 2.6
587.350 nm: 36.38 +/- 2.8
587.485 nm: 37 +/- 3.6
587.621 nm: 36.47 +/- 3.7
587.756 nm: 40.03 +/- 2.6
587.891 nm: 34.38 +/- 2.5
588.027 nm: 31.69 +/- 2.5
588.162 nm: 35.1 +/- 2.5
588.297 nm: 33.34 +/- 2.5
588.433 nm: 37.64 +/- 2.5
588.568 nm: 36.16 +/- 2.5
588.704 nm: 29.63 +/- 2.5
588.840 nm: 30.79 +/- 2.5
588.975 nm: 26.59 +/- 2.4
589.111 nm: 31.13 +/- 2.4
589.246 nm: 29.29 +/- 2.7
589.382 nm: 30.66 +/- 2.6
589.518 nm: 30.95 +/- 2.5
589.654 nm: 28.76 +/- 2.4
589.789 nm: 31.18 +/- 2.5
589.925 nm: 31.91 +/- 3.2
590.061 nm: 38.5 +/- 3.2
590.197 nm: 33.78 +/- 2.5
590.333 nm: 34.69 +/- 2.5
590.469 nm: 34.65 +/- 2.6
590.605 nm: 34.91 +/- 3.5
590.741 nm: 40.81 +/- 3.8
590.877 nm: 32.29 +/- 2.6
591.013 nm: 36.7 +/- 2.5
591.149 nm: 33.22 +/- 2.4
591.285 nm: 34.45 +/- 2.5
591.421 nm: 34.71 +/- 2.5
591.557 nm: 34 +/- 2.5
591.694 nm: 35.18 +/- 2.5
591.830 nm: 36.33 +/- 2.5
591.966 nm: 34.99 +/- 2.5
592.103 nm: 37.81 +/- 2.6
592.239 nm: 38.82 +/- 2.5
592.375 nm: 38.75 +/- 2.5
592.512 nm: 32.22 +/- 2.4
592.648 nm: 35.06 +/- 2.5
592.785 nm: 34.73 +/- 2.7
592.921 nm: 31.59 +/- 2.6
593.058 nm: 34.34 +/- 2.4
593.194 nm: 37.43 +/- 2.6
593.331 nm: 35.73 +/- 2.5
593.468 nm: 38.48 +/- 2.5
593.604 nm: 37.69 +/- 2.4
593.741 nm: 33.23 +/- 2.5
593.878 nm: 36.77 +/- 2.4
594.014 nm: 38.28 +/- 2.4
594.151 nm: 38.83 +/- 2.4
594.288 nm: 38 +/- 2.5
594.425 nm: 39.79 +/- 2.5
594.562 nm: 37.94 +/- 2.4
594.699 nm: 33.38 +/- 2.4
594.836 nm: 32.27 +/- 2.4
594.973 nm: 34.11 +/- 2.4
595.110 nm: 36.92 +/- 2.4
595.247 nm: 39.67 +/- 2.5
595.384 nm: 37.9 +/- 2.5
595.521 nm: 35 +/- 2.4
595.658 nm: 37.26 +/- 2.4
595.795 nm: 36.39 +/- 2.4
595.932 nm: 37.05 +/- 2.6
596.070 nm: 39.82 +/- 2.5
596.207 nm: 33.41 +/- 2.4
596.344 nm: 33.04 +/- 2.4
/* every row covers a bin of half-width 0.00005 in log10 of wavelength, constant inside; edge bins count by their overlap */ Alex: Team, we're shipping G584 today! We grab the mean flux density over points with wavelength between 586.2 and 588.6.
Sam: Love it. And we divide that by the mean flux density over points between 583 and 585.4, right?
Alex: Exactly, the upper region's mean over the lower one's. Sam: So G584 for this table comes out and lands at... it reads 0.97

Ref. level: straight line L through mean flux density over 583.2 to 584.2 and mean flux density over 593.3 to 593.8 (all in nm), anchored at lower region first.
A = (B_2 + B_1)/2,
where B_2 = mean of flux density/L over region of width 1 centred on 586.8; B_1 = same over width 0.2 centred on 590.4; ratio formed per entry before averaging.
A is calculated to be 0.97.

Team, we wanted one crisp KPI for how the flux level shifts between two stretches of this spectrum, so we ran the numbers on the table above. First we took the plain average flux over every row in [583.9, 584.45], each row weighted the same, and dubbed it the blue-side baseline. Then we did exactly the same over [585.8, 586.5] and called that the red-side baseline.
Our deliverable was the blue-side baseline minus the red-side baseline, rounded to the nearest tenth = 2.1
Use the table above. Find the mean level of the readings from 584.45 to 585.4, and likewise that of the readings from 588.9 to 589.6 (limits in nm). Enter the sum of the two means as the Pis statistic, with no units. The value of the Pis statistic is 66.5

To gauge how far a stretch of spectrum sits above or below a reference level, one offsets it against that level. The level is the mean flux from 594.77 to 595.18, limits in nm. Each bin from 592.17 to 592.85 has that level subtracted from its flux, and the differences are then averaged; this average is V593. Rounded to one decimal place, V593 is 1.5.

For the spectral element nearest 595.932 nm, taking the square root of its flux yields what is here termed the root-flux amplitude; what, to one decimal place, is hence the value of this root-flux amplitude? 6.1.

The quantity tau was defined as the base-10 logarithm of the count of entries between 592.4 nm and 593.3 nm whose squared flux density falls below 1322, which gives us 0.7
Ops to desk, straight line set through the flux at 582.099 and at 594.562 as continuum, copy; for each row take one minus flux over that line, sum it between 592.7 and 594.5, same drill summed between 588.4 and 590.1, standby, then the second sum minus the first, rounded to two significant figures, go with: 1.3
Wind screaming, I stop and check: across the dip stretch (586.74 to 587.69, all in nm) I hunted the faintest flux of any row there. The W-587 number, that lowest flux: 36.38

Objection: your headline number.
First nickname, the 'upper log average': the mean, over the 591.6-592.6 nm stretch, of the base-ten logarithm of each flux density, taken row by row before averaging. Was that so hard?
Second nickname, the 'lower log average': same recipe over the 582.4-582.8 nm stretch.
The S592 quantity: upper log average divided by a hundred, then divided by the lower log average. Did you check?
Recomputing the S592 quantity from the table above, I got 0.0099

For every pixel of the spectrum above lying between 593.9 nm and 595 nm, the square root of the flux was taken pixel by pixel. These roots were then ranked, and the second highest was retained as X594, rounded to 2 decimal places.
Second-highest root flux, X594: 6.23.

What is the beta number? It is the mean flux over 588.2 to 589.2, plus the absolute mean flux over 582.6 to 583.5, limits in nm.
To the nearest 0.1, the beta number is 70.8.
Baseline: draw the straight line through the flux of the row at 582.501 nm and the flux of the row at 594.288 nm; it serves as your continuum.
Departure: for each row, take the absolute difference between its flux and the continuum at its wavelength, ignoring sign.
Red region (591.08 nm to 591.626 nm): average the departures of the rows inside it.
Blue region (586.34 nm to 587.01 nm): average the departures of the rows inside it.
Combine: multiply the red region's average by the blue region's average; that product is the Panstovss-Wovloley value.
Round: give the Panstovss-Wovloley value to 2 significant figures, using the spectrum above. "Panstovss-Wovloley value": 3.5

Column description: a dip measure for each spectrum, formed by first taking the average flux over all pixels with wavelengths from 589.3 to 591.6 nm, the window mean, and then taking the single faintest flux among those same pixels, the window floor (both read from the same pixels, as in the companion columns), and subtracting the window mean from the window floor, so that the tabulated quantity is -5.1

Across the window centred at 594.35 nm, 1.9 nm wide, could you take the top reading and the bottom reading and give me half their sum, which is 36.0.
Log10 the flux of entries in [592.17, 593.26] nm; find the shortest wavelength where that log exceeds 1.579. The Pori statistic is 592.239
